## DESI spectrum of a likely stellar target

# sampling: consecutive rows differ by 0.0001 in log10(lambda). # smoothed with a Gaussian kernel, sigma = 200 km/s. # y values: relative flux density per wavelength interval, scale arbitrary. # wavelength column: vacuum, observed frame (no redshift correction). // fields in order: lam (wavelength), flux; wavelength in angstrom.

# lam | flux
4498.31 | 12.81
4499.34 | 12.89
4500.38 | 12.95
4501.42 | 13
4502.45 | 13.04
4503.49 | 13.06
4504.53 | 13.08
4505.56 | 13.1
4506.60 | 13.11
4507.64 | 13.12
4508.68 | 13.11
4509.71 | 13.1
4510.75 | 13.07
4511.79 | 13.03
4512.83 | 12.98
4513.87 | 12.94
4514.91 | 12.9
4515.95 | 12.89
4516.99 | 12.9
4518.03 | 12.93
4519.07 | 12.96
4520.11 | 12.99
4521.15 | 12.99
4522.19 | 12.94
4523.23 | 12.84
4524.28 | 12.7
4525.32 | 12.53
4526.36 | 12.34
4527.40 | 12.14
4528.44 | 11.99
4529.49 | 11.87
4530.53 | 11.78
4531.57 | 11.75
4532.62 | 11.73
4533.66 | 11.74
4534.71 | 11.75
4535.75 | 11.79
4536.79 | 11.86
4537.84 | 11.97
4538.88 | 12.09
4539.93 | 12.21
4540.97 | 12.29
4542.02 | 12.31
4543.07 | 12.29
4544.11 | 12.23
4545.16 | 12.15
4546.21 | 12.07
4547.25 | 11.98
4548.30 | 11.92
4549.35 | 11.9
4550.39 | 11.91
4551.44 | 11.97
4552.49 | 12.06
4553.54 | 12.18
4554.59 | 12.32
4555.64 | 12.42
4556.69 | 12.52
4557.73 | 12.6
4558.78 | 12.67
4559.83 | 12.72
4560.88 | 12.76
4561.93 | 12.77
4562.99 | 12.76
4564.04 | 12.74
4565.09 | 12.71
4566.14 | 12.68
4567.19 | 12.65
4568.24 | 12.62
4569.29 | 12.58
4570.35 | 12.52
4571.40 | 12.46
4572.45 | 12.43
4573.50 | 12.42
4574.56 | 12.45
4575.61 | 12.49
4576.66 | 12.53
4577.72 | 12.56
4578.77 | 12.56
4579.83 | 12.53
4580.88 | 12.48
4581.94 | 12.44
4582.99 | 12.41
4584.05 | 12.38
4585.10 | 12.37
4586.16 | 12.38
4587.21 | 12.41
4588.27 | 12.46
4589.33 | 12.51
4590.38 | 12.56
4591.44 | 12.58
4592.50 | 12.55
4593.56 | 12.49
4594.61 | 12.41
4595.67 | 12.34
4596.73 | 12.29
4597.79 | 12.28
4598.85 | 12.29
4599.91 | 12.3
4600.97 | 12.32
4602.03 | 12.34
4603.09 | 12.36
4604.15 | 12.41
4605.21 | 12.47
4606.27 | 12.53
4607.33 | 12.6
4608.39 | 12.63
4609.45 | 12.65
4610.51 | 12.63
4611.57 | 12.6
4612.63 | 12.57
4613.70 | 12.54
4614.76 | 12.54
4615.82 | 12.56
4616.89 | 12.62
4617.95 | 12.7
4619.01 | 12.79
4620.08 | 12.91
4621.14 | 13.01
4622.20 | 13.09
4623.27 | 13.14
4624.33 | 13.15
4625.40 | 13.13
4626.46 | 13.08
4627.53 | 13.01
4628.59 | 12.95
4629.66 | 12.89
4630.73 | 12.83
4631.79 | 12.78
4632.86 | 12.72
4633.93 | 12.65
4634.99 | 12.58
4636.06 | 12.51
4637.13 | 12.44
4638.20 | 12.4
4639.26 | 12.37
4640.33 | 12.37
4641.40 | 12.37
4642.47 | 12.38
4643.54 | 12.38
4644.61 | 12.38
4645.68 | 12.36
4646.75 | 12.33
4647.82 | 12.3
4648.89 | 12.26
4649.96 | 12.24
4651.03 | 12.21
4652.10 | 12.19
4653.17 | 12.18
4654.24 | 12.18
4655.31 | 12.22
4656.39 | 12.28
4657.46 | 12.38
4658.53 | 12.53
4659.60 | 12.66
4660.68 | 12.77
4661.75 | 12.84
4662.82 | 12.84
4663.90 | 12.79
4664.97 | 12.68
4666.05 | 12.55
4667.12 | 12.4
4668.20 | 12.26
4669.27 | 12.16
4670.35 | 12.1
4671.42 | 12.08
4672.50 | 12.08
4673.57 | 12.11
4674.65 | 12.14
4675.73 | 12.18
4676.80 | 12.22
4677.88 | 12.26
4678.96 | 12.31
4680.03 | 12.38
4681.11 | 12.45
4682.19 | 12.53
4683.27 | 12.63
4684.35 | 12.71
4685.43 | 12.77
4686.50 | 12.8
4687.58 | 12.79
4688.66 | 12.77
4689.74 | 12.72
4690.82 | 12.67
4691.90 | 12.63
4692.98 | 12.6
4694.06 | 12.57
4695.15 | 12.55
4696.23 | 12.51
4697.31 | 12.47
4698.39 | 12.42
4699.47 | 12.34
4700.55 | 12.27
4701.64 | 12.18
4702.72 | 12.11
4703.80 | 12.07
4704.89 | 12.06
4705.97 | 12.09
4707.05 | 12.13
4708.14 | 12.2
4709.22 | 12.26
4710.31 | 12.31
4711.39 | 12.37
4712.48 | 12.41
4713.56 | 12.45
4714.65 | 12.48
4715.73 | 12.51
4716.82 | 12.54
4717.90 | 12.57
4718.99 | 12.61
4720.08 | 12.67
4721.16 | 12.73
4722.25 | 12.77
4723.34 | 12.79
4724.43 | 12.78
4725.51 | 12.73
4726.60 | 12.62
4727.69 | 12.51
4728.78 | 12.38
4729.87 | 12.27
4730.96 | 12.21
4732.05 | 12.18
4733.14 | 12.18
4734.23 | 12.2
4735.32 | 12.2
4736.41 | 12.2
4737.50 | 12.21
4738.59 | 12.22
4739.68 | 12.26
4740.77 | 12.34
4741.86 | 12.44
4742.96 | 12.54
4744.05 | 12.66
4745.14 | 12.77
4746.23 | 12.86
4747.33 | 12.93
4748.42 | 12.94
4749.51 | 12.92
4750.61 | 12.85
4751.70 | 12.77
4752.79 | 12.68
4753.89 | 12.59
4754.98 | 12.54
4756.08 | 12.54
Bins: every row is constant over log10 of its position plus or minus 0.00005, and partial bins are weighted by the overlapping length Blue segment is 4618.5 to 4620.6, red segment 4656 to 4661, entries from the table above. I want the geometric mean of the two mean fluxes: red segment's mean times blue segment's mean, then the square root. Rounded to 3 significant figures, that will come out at 12.7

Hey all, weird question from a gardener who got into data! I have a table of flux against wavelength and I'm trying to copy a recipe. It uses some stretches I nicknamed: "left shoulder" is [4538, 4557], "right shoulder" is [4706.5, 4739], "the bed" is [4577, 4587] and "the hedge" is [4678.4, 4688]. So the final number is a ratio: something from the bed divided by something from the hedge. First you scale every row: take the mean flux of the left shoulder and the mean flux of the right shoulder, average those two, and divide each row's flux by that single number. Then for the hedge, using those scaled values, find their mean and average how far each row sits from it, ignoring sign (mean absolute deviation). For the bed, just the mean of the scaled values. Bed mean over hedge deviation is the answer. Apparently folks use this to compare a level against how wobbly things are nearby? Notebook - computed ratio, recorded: 78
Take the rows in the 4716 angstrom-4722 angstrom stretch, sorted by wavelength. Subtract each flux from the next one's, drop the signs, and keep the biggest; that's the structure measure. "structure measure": 0.060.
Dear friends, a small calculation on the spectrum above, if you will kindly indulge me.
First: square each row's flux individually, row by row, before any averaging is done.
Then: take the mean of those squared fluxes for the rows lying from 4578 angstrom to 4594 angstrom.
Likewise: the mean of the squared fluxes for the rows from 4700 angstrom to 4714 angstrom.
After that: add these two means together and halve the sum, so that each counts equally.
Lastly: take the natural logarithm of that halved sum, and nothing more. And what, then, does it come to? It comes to 5.03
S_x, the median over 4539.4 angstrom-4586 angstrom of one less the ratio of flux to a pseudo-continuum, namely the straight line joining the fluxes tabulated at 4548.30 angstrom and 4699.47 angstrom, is -0.039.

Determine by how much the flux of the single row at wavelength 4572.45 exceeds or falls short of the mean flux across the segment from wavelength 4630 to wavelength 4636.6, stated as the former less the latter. -0.25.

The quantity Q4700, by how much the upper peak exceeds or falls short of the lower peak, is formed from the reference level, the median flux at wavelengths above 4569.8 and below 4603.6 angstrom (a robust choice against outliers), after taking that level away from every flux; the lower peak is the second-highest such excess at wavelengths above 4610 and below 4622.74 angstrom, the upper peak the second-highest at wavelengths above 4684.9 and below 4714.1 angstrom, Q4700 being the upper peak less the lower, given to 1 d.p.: -0.2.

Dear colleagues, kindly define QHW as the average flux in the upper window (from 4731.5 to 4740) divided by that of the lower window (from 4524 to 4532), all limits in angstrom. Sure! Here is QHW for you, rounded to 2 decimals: 1.01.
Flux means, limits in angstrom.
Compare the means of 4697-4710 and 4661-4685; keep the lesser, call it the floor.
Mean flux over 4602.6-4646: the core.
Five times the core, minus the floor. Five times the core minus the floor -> 51.1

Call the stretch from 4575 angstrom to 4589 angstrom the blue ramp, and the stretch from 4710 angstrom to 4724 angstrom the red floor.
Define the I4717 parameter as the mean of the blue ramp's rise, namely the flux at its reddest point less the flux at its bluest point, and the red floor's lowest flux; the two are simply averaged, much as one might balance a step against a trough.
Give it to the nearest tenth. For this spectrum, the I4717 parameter 6.1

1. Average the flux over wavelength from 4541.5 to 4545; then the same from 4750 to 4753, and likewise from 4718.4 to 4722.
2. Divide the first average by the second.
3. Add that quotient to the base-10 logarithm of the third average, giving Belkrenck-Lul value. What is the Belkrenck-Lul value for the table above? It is 2.06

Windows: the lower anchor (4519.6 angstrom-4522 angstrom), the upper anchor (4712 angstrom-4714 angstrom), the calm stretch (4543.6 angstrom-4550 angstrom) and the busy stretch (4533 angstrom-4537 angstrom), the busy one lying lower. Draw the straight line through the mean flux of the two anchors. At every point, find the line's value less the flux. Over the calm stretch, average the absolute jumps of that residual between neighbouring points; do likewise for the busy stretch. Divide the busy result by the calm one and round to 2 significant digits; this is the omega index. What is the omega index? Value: 0.68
